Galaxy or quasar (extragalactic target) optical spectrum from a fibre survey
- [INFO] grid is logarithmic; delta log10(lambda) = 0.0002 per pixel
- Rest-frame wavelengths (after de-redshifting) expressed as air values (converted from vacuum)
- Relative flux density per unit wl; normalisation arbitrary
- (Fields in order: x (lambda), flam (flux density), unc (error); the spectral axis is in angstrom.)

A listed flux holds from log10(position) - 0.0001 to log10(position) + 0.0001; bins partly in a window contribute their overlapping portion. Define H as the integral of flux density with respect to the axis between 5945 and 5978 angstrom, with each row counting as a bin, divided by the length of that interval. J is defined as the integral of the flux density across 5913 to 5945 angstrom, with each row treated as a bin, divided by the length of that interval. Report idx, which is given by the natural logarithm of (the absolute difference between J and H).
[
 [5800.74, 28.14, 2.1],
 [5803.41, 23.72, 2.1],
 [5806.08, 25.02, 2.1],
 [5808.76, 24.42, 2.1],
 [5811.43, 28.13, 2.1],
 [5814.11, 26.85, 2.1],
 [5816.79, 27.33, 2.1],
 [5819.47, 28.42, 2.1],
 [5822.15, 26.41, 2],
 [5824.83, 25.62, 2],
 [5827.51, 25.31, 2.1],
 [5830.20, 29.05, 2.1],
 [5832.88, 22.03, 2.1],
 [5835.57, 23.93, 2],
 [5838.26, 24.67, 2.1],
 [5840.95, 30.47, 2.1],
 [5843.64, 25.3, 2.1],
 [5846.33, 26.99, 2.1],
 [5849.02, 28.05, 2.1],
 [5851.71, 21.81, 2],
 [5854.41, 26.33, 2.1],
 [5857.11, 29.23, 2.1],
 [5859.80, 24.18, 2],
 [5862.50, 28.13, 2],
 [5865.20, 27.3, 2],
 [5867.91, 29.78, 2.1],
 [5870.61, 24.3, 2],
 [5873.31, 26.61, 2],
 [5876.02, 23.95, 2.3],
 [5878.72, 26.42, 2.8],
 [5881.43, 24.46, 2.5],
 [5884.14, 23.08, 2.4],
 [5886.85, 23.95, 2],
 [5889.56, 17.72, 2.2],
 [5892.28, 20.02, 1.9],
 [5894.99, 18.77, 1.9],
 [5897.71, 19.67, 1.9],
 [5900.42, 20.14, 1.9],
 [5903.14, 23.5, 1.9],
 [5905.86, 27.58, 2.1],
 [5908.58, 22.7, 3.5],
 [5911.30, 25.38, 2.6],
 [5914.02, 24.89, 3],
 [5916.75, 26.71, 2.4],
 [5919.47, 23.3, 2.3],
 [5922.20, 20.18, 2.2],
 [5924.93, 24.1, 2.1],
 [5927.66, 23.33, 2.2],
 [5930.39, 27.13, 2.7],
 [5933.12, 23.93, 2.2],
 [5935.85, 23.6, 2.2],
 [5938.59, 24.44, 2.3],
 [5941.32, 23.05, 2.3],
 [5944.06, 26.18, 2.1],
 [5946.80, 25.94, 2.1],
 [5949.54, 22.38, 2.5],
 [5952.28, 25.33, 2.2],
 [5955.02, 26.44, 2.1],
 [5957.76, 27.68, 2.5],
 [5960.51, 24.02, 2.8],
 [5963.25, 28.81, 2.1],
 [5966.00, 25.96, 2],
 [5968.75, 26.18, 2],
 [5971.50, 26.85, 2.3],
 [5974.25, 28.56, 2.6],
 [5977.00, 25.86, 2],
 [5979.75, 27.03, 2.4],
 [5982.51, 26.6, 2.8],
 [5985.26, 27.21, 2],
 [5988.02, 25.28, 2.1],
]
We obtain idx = 0.7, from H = 26.2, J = 24.2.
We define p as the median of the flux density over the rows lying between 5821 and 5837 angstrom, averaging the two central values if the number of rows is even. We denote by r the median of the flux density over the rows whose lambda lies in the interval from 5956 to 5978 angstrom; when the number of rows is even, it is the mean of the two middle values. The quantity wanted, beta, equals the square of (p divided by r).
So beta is 0.9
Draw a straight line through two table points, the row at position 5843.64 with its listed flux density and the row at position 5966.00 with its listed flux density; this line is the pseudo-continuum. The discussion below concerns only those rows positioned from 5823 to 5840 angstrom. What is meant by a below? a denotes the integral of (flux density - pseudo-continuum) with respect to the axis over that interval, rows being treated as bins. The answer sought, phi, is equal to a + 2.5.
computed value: 3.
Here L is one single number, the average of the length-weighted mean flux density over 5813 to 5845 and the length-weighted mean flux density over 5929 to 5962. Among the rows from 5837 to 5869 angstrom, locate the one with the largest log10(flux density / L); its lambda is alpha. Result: 5840.95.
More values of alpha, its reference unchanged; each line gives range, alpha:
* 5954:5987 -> 5963.25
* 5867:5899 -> 5867.91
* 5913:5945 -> 5930.39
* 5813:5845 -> 5840.95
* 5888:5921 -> 5905.86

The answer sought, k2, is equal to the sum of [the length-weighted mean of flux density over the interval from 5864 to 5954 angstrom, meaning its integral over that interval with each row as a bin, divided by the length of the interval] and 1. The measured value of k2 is 24.9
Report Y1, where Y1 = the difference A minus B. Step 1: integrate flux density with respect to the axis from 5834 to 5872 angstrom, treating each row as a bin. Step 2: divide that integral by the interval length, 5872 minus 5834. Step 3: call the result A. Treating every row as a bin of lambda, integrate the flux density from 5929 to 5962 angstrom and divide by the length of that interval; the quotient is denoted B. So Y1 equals 1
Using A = 26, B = 25.0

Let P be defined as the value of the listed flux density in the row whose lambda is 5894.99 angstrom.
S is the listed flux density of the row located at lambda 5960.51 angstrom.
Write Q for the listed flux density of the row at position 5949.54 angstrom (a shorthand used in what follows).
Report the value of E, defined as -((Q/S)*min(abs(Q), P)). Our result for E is -17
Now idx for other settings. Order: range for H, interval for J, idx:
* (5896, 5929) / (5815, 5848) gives 1.1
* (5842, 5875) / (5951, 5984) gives -2.2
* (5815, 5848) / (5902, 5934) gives 0.6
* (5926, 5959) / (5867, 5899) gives 0.6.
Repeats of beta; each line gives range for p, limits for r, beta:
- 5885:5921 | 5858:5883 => 0.8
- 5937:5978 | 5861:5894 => 1.1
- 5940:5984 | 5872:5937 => 1.2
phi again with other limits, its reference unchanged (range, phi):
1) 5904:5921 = -9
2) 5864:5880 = 17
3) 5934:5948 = -15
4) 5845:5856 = 8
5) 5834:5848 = 16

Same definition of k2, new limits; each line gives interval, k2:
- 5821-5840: 26.4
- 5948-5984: 27.3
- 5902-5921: 25.8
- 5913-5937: 25.1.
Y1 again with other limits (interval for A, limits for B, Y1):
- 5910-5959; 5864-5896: 1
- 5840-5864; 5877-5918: 4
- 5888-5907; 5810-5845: -5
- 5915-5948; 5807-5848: -2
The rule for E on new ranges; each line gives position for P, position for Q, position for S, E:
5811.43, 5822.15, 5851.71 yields -32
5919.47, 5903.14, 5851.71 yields -25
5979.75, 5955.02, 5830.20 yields -24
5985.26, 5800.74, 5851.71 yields -35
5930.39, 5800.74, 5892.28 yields -38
